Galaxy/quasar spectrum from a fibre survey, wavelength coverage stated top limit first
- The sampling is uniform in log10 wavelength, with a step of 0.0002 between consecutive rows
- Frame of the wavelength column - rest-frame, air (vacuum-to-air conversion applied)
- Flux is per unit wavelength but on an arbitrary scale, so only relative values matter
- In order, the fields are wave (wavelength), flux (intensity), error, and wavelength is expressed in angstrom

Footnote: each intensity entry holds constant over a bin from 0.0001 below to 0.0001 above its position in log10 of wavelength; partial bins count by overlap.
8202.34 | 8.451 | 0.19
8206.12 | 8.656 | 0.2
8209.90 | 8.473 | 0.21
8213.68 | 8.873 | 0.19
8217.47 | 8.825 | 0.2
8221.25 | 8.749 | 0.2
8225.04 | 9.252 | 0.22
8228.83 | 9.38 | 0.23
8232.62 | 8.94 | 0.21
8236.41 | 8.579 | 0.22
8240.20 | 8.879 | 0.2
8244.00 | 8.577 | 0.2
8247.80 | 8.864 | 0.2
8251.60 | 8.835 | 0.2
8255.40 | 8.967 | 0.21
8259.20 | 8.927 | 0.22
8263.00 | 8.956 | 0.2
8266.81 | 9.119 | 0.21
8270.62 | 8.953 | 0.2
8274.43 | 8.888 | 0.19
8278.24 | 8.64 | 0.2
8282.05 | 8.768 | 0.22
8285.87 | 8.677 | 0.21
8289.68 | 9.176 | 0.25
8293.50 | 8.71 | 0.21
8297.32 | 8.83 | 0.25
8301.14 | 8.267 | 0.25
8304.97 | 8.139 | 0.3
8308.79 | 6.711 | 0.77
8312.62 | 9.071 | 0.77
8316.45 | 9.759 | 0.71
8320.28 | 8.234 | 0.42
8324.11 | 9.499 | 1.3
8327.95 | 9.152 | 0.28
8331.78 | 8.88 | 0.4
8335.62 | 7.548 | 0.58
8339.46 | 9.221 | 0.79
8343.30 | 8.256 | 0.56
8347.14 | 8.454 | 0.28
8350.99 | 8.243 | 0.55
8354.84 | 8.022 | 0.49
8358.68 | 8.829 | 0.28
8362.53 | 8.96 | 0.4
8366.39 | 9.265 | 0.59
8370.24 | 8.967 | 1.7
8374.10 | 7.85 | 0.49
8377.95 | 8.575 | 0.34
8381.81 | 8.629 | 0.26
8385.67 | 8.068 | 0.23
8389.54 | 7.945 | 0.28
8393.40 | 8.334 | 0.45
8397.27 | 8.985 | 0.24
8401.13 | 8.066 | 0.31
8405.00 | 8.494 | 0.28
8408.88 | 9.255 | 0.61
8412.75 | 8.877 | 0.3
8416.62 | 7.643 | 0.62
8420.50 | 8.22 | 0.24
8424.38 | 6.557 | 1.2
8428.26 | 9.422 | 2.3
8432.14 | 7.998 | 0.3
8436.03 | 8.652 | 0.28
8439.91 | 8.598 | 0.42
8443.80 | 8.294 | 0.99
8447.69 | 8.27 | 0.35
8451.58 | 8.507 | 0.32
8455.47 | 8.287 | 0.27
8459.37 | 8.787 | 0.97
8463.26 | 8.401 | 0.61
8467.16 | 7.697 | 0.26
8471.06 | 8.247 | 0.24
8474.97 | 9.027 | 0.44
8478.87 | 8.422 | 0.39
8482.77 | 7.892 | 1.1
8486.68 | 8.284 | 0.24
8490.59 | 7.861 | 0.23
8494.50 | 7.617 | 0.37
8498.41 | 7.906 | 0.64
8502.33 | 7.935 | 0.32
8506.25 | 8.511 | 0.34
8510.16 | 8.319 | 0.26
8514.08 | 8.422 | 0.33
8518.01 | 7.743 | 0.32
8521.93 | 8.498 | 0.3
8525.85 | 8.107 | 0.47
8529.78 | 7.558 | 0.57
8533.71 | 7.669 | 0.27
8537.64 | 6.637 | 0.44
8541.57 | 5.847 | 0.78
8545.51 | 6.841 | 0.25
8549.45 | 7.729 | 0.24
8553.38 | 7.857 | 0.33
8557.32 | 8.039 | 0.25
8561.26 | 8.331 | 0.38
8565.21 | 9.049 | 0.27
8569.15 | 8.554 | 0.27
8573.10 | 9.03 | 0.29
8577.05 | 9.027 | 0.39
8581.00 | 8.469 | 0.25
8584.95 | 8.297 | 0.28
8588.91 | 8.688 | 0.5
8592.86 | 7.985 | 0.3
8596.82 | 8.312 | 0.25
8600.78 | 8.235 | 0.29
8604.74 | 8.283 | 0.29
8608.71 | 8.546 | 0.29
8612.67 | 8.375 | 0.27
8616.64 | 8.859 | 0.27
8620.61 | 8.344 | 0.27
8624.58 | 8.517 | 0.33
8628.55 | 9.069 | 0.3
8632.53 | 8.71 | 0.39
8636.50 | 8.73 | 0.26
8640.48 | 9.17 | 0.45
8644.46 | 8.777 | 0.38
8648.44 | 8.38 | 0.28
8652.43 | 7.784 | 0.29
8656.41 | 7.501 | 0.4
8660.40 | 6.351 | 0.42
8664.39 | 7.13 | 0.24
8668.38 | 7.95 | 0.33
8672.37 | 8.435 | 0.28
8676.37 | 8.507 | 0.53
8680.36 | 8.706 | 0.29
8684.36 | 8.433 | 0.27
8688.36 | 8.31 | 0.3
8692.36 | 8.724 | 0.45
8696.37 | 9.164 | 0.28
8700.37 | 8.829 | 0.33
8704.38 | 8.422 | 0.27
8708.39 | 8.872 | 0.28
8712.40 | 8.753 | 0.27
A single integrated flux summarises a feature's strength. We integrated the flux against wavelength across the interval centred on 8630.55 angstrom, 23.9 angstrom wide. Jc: 209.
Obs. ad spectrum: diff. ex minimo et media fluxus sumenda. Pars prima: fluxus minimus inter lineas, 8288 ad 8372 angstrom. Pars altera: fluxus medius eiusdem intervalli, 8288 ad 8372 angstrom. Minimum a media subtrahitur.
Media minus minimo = 1.93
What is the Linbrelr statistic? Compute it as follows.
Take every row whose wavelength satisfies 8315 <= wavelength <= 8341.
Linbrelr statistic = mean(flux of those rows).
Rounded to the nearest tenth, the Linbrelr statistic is 8.9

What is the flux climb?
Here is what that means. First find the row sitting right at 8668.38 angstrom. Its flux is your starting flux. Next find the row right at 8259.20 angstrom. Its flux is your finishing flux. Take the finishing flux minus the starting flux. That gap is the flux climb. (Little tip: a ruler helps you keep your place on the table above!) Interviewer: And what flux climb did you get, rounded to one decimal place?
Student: 1.0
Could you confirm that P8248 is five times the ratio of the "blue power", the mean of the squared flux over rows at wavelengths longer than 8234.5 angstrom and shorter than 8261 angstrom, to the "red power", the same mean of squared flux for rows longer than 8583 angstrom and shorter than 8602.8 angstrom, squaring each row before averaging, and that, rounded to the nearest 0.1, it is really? 5.6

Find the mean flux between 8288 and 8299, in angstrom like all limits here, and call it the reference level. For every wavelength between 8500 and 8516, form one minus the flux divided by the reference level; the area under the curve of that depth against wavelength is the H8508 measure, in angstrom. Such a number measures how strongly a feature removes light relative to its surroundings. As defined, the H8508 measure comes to 1.1 angstrom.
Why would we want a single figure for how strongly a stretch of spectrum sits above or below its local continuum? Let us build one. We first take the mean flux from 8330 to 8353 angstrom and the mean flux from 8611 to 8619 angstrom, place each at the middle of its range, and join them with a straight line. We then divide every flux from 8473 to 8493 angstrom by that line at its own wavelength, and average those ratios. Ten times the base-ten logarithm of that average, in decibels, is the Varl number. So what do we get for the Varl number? -0.12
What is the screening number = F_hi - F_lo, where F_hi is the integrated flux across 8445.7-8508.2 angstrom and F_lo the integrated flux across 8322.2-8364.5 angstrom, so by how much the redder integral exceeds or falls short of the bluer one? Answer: 149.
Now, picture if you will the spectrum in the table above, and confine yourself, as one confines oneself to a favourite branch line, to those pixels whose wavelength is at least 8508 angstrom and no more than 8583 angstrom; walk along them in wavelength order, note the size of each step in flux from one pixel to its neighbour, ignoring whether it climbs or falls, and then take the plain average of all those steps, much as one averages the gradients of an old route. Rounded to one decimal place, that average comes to 0.5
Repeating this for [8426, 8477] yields 0.5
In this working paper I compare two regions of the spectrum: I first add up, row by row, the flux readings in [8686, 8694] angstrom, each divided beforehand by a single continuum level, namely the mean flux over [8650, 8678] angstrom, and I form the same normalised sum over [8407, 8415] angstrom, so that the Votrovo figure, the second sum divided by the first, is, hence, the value 1.06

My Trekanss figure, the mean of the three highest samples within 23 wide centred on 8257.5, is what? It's 9.01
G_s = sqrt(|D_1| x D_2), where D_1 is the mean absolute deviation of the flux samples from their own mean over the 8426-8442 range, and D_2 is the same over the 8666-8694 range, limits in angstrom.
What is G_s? 0.26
